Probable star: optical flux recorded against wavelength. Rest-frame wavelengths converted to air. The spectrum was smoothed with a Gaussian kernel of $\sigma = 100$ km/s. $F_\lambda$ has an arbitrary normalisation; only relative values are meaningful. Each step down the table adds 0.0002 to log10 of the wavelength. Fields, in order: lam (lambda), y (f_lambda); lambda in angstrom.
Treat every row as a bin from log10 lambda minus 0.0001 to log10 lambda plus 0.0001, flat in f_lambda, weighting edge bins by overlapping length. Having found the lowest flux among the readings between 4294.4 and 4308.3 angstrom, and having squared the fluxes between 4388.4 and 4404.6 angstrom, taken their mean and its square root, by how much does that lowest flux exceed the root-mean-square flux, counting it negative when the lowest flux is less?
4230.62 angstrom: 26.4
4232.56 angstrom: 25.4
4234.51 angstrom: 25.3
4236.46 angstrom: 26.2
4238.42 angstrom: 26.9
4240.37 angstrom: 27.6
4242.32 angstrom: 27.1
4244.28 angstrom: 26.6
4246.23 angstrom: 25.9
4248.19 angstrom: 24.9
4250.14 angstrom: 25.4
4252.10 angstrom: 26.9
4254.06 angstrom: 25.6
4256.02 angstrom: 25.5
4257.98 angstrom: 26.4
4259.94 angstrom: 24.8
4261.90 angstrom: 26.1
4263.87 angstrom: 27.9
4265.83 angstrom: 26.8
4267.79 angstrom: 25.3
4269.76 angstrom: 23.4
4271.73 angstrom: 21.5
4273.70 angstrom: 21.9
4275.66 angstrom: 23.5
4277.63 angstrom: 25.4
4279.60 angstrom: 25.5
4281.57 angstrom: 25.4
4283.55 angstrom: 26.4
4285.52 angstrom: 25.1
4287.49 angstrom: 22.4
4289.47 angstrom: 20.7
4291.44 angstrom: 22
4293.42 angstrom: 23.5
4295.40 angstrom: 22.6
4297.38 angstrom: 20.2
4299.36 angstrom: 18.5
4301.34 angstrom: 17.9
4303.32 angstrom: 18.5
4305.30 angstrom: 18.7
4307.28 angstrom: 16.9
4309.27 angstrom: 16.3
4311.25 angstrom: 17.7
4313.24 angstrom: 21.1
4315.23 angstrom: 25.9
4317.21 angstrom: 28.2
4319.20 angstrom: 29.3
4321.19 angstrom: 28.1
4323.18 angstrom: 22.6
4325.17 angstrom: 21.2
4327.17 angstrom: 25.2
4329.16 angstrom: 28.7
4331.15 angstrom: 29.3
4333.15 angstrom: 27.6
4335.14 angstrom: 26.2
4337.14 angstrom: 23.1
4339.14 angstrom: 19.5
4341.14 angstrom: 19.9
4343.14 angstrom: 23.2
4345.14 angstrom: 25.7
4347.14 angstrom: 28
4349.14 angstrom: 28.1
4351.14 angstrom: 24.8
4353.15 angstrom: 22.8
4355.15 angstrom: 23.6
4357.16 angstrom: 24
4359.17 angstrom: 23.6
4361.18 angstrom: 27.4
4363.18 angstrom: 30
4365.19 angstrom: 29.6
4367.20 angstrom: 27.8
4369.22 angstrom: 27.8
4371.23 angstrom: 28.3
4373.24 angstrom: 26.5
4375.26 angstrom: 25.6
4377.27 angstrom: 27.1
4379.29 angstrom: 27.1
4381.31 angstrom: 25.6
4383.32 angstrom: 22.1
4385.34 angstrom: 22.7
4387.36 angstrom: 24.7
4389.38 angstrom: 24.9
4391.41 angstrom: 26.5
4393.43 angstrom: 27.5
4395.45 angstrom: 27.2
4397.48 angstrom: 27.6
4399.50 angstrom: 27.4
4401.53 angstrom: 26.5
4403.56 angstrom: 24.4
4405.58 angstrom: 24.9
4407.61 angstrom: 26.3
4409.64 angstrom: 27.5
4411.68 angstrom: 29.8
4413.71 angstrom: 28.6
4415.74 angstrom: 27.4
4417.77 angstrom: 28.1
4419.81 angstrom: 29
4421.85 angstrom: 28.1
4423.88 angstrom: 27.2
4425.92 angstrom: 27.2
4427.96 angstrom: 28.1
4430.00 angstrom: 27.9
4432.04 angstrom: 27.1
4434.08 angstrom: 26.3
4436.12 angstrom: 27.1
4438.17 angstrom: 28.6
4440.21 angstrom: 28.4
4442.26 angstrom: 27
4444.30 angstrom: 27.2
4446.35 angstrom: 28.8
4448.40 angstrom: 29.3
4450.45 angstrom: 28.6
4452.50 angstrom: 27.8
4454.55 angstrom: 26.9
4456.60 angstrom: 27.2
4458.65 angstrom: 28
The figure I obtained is -10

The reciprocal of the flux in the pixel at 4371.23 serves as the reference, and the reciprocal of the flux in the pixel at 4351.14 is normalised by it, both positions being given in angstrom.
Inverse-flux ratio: 1.14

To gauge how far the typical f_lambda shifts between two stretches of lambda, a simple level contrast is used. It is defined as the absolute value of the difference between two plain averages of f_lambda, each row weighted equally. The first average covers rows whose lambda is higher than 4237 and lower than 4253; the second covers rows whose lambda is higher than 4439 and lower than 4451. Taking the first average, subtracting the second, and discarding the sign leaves 1.8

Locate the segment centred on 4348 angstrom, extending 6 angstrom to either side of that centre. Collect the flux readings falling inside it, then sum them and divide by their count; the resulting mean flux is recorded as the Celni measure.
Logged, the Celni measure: 25.4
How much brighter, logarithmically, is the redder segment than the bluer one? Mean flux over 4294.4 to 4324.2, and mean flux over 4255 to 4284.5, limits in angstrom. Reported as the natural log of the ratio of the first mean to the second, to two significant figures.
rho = -0.15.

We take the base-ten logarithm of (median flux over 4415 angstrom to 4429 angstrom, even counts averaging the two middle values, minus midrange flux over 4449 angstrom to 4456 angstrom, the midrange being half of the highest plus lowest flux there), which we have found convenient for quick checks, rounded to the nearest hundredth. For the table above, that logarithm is -0.46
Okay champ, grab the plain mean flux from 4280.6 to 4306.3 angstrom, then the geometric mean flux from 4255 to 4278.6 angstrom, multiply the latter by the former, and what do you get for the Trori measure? 538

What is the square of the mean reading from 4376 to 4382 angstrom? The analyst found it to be 708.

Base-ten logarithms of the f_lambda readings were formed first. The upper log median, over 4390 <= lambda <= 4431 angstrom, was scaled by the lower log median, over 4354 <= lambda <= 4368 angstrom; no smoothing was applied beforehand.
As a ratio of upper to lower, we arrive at 1.001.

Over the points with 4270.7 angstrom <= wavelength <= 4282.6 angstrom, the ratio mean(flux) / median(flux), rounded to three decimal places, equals 0.976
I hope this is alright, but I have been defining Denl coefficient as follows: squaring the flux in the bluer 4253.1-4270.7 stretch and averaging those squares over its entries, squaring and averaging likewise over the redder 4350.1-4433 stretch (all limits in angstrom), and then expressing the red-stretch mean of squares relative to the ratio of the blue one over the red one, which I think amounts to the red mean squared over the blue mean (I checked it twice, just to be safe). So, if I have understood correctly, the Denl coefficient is 760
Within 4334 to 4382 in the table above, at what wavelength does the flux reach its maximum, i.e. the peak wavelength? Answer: 4363.18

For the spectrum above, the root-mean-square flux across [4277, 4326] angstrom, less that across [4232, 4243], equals -3.7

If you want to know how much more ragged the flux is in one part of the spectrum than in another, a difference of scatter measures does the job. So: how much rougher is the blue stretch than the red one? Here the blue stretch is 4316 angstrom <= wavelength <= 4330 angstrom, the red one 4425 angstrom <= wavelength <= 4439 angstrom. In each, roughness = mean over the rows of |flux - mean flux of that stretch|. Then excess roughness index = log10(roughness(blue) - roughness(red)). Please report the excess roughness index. 0.32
